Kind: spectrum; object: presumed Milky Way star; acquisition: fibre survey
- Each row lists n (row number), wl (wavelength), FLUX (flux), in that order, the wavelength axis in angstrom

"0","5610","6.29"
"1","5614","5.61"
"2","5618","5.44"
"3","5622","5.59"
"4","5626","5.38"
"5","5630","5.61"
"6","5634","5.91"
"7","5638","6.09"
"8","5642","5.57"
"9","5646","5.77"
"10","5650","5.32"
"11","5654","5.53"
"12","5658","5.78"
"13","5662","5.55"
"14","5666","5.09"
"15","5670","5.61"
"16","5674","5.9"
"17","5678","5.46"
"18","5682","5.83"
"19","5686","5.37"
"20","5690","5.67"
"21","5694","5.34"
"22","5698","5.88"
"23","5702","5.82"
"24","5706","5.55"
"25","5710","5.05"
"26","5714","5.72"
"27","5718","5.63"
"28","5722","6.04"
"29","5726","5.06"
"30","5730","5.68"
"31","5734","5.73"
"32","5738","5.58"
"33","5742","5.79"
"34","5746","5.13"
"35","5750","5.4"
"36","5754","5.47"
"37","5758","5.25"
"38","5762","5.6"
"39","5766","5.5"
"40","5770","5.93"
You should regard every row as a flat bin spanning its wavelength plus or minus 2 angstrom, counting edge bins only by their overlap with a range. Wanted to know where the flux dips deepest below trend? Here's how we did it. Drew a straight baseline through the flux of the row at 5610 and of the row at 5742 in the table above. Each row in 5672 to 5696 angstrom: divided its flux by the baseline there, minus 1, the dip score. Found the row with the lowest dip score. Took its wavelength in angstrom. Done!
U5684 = 5694 angstrom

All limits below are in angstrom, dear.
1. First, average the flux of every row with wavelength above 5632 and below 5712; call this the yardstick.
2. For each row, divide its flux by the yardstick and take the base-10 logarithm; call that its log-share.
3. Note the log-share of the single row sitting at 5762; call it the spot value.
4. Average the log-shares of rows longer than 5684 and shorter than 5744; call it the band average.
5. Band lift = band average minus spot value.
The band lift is -0.0010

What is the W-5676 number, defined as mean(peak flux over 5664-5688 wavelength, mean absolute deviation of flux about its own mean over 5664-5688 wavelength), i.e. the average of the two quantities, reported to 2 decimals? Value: 3.07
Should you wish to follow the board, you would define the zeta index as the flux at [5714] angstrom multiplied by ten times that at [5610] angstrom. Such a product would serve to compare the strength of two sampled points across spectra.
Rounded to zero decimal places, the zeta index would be 360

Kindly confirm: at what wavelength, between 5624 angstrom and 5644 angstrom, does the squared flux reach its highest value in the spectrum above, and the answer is 5638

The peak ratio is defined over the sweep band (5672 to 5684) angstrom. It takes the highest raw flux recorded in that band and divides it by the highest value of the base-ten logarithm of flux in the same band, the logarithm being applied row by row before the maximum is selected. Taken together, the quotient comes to 7.65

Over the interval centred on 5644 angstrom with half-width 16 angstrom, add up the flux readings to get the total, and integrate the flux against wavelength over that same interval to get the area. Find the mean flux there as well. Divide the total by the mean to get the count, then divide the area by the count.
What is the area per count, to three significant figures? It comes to 22.8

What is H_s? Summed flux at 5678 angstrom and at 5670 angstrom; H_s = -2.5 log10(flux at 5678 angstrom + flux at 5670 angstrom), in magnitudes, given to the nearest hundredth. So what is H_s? -2.61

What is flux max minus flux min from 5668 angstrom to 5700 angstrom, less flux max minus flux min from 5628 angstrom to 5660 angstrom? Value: -0.2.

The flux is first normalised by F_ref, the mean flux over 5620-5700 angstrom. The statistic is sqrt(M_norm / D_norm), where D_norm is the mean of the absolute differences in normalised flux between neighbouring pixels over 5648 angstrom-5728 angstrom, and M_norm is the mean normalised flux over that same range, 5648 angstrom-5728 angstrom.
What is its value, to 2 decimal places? 3.78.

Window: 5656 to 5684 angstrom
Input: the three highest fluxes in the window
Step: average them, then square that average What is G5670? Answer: 34.07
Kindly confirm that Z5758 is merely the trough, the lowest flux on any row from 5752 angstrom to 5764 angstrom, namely 5.25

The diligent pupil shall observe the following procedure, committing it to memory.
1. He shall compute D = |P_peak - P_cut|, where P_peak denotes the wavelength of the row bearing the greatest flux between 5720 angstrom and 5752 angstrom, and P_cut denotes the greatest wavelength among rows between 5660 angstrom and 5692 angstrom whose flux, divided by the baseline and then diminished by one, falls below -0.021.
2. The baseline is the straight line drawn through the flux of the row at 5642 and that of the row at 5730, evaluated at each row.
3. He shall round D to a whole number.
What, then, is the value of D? 36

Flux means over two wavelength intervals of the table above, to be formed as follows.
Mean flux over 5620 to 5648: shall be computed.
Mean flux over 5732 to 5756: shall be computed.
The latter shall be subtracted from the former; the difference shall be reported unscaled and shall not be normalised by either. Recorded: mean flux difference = 0.19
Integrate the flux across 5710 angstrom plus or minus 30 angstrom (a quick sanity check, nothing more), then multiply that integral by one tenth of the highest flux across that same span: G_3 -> 203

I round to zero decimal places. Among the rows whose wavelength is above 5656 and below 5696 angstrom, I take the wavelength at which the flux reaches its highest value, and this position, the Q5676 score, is 5674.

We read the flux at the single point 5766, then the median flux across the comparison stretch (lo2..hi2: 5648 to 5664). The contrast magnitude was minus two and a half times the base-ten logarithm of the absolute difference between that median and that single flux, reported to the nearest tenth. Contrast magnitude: 3.5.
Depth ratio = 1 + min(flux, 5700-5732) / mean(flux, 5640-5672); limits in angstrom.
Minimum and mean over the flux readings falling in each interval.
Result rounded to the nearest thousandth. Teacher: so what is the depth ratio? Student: 1.914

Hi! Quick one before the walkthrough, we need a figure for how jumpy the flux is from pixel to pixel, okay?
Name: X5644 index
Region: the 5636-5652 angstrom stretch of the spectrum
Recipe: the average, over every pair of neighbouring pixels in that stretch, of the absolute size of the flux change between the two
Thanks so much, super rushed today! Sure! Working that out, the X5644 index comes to 0.39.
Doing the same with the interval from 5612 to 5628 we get 0.18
